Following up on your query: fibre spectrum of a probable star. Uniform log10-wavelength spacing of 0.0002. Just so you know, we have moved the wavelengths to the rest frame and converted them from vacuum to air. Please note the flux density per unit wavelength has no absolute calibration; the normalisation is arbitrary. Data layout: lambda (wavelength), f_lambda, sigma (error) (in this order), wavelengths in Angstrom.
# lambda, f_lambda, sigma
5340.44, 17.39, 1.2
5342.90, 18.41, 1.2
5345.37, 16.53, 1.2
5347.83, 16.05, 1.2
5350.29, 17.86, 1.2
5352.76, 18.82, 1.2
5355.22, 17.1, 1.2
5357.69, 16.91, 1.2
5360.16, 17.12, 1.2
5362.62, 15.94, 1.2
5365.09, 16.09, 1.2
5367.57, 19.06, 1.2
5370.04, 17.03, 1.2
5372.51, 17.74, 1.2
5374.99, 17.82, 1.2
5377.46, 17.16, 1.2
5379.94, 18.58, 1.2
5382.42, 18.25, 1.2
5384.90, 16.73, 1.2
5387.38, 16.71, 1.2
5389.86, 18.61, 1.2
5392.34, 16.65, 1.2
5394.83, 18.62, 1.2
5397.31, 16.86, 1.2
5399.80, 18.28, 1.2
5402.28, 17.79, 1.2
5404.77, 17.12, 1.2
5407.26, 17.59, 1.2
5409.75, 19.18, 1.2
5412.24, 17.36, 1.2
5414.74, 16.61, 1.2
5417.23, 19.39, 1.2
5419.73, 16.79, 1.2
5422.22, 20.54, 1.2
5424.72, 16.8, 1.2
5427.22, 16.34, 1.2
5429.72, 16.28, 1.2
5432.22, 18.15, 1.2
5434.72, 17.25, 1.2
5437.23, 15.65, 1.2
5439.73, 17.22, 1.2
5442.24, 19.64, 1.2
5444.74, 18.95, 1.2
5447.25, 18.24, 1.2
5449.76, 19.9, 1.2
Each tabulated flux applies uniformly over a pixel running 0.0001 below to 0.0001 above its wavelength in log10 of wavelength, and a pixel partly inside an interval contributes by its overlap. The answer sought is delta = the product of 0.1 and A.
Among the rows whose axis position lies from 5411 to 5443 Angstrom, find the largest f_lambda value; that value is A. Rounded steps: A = 20.54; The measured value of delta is 2.05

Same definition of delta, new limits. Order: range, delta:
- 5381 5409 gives 1.86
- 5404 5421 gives 1.94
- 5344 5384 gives 1.91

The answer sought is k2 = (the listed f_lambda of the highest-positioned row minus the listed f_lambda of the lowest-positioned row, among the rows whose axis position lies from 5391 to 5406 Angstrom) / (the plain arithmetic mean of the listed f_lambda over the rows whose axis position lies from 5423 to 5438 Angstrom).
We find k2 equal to 0.03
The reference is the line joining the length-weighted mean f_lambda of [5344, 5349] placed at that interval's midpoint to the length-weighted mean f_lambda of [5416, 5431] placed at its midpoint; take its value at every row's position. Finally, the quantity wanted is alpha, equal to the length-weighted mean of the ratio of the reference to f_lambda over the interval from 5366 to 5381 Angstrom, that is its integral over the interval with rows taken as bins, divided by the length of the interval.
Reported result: 0.94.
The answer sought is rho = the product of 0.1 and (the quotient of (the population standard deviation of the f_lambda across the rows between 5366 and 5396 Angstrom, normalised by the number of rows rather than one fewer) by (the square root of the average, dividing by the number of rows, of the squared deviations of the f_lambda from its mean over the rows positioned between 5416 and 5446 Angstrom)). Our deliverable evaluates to 0.06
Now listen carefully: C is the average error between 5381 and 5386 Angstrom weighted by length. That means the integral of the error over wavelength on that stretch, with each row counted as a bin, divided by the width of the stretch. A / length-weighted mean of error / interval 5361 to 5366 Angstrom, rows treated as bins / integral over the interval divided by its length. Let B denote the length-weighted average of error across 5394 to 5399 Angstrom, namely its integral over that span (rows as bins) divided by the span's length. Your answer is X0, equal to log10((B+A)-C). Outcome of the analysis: 0.0803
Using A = 1.20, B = 1.20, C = 1.20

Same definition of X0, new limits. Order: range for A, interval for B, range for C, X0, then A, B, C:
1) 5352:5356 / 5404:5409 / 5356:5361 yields 0.0803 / 1.20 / 1.20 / 1.20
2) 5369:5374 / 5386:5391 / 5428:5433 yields 0.0791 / 1.20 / 1.20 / 1.20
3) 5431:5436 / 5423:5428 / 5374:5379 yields 0.0782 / 1.20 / 1.20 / 1.20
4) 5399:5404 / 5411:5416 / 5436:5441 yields 0.0794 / 1.20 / 1.20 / 1.20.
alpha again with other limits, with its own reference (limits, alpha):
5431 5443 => 1.03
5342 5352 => 0.95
